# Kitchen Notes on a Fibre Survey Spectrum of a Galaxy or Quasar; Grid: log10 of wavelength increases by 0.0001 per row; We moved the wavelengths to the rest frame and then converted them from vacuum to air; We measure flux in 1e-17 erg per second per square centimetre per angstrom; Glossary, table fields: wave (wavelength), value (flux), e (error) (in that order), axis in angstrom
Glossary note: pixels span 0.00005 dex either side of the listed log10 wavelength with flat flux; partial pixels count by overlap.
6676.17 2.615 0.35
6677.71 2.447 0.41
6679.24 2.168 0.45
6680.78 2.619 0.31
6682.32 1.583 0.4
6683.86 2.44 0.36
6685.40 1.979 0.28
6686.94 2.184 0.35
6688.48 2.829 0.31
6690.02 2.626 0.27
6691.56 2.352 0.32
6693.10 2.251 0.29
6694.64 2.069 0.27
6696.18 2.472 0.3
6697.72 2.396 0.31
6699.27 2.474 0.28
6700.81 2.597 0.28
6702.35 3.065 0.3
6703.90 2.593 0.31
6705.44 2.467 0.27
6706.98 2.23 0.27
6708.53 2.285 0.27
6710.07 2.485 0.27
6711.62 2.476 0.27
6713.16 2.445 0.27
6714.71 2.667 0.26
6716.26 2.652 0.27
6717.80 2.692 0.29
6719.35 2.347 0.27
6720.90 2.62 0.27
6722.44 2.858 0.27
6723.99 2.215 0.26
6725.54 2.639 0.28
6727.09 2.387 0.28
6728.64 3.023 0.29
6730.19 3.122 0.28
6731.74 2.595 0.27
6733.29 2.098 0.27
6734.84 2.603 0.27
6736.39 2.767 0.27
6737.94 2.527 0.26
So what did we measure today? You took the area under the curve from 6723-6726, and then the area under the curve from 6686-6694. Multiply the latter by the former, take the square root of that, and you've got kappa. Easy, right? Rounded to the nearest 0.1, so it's 11.9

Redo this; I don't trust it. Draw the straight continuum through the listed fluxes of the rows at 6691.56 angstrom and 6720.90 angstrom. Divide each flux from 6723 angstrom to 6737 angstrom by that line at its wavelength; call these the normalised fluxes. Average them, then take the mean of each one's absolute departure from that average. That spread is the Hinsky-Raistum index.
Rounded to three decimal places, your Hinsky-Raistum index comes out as 0.093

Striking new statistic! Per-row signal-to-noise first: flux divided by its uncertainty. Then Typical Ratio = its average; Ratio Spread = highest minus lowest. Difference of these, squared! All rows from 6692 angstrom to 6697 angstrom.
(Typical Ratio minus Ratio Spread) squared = 53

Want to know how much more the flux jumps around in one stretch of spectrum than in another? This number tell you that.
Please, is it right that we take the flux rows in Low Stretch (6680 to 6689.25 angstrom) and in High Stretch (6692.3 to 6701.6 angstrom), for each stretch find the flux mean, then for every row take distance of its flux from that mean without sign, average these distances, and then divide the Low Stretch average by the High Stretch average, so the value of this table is 2.5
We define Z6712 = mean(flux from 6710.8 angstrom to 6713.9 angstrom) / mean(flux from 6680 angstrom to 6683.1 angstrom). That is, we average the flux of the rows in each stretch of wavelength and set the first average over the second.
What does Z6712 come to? 1.17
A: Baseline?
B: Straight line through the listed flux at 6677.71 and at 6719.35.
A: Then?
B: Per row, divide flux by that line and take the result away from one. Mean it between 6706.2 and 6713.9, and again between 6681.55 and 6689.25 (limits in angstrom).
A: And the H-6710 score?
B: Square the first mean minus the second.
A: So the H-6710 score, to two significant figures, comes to 0.0098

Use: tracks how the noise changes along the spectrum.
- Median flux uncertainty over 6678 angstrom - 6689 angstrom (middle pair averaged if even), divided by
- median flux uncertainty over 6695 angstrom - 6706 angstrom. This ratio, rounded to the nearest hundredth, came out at 1.17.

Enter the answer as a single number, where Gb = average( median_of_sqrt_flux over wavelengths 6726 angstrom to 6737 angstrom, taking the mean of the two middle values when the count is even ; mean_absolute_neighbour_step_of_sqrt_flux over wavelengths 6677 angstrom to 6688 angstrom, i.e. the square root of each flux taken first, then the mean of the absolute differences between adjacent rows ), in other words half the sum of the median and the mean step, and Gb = 0.901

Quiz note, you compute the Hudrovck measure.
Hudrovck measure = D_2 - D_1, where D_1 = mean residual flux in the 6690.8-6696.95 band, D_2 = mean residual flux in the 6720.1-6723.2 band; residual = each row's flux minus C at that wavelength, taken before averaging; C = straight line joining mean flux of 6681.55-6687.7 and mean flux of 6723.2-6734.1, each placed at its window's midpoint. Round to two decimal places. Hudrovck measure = 0.11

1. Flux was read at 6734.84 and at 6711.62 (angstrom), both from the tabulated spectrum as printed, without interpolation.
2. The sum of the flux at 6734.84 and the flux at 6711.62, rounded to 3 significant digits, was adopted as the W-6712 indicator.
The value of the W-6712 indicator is 5.08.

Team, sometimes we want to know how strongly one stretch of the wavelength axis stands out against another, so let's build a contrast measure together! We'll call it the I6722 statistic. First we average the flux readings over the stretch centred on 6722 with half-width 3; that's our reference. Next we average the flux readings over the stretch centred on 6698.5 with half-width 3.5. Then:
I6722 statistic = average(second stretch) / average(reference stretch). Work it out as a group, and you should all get 0.99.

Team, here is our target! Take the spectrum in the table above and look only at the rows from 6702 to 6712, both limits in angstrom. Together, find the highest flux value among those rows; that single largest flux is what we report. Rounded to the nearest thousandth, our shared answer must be 3.065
